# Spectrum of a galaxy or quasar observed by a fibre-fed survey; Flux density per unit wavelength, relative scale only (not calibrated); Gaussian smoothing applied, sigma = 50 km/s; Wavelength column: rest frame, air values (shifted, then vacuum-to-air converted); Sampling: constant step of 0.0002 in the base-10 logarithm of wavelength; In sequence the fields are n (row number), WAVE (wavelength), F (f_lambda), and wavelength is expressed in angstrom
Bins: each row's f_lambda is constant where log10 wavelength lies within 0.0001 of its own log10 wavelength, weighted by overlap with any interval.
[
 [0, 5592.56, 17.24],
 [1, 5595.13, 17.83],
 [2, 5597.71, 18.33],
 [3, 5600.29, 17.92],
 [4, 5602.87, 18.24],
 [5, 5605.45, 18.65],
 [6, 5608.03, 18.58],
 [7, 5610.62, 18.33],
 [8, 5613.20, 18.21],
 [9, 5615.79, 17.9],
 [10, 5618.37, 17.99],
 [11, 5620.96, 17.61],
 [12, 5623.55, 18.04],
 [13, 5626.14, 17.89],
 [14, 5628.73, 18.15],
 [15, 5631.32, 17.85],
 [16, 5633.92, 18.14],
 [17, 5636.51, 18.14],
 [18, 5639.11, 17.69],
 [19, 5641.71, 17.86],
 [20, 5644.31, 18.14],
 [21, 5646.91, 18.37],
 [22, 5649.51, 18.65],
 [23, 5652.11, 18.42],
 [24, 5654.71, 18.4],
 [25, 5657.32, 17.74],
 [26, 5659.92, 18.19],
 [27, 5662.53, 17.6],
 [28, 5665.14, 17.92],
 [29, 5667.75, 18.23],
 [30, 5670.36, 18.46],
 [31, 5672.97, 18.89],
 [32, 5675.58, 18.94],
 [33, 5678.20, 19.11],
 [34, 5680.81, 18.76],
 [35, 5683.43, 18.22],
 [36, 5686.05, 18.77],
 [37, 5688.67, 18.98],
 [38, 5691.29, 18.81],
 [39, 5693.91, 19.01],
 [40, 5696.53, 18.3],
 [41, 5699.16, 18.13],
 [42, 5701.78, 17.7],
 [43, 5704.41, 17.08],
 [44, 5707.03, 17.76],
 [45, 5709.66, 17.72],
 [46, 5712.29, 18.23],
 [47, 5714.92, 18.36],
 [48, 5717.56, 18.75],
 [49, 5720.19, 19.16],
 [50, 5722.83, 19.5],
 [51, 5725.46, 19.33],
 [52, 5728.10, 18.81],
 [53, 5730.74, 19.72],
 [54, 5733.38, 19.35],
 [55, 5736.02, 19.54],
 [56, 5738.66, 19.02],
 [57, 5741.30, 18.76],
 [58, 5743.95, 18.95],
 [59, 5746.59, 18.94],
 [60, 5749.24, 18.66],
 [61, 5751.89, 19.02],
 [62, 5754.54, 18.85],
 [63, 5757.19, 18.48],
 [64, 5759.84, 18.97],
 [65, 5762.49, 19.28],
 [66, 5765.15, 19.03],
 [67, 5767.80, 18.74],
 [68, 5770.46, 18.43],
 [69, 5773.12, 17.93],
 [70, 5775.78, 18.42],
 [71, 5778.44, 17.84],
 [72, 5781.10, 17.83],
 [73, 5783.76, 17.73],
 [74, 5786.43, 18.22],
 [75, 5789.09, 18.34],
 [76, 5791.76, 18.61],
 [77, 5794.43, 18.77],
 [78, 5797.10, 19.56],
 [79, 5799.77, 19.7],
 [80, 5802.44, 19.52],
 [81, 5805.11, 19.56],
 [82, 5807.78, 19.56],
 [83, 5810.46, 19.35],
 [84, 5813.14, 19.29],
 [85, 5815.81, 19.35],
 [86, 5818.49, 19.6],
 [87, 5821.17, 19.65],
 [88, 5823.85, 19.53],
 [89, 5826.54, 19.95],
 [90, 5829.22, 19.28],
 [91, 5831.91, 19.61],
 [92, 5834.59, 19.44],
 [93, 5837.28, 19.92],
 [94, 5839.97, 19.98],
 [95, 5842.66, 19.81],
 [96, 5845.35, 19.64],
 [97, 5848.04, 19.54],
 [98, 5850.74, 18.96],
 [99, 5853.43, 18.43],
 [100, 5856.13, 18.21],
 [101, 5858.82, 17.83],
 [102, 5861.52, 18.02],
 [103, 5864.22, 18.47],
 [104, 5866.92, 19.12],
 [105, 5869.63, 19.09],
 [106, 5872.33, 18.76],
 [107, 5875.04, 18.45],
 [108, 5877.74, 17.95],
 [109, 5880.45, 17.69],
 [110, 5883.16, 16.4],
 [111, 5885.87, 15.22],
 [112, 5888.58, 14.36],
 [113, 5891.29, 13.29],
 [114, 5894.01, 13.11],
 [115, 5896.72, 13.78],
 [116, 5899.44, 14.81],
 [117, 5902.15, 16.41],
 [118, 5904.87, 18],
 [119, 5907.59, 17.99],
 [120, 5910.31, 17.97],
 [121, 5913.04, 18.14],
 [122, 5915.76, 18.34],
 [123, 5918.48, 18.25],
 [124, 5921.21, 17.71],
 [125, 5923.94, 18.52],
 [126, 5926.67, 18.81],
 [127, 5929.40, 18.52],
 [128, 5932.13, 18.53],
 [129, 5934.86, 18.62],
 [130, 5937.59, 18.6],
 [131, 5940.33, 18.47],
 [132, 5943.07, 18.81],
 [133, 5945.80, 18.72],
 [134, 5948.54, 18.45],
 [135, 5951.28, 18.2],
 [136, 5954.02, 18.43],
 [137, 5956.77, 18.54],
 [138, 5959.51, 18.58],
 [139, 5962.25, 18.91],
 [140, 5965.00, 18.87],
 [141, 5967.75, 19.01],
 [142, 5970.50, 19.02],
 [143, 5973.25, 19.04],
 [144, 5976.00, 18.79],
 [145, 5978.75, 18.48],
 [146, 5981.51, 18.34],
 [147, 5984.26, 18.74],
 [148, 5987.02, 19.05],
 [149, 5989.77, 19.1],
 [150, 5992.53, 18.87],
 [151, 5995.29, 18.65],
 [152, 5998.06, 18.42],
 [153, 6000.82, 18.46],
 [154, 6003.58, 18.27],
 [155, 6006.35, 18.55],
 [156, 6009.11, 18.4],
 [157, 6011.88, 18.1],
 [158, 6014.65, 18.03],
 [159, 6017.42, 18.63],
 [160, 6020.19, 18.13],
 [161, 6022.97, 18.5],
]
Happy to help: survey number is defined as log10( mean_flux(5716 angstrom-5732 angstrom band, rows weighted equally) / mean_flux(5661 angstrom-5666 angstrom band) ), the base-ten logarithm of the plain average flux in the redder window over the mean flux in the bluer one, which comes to 0.034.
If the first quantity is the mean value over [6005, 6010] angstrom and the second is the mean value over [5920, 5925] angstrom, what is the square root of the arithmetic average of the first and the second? 4.28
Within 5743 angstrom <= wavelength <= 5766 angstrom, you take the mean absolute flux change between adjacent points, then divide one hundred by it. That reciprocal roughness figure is 357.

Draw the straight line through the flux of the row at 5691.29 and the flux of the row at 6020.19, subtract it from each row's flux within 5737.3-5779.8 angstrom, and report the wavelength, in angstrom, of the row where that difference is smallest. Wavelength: 5778.44 angstrom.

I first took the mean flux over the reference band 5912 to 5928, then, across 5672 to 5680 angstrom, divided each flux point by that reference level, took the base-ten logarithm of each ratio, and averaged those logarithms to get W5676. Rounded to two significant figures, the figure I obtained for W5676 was 0.016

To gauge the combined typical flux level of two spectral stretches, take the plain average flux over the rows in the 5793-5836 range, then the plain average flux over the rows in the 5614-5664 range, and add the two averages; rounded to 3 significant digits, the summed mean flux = 37.5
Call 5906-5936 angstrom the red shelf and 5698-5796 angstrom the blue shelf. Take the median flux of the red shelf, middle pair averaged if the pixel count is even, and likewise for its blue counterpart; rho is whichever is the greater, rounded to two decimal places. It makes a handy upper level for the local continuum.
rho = 18.74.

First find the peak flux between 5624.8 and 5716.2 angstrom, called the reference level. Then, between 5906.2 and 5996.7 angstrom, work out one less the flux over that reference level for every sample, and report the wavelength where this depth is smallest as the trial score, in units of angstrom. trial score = 5989.77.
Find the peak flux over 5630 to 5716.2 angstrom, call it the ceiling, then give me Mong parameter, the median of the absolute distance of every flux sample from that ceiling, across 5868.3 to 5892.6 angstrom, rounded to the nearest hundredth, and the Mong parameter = 1.42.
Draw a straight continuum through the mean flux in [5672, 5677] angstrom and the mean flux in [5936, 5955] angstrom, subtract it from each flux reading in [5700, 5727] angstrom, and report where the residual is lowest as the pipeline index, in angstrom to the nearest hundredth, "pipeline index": 5704.41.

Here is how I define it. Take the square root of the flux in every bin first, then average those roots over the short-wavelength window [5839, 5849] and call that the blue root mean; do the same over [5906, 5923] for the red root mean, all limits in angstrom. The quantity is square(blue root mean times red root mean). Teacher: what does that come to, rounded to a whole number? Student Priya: 357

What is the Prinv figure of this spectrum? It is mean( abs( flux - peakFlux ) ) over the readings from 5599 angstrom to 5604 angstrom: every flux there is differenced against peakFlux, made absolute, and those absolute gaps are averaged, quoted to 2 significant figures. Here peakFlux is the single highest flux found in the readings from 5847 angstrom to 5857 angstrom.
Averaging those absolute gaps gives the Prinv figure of 1.5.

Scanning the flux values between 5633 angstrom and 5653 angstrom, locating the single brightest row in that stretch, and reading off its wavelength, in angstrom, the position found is 5649.51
